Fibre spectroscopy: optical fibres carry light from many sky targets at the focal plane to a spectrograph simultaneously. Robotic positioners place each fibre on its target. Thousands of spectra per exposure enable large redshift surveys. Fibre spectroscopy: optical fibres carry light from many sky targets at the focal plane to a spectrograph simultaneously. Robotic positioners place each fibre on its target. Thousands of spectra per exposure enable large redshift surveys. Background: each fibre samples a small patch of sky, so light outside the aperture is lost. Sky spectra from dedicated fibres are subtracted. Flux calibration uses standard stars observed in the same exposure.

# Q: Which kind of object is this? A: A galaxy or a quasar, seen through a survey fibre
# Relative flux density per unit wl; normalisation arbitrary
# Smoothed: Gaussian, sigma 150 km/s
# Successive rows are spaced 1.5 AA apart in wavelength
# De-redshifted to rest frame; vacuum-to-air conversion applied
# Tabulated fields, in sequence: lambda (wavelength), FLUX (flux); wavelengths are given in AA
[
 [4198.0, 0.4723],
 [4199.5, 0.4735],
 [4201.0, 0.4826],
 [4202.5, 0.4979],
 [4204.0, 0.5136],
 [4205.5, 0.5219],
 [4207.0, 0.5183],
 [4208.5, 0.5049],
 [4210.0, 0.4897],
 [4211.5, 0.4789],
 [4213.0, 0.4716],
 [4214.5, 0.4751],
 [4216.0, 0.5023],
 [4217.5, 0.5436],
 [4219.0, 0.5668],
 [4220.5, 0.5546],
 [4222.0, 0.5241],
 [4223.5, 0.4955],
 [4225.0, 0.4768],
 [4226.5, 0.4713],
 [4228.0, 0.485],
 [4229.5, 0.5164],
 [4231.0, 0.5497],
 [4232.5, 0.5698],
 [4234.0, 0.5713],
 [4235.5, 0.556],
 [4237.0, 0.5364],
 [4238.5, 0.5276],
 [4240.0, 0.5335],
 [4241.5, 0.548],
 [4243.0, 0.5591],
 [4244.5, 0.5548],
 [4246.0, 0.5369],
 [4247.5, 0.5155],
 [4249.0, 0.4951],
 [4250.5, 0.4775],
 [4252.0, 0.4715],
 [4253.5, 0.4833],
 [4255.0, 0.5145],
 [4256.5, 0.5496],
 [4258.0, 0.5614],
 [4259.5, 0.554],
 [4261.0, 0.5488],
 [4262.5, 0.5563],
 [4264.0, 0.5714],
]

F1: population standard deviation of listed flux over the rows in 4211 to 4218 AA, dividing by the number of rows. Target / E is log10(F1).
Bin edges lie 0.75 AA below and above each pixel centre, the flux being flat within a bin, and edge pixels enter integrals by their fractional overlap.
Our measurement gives -1.57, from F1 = 0.0269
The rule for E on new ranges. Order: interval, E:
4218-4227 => -1.44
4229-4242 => -1.75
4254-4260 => -1.74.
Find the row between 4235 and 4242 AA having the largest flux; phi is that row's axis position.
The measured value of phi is 4235.5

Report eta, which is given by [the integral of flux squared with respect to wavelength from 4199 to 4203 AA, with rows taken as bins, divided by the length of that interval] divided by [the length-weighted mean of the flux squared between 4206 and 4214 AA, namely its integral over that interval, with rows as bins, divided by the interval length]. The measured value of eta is 0.96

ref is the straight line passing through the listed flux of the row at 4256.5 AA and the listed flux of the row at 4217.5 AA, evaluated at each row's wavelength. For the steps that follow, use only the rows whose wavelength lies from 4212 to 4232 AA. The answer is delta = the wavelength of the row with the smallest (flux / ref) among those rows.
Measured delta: 4226.5 AA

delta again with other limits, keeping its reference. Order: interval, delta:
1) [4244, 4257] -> 4252.0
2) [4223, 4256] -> 4252.0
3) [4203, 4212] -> 4211.5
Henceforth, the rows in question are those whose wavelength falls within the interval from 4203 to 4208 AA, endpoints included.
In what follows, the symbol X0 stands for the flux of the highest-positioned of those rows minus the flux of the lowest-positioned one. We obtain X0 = 0.005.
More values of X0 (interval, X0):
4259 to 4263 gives 0.002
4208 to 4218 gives 0.039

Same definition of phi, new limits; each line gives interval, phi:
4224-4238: 4234.0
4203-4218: 4217.5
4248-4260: 4258.0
